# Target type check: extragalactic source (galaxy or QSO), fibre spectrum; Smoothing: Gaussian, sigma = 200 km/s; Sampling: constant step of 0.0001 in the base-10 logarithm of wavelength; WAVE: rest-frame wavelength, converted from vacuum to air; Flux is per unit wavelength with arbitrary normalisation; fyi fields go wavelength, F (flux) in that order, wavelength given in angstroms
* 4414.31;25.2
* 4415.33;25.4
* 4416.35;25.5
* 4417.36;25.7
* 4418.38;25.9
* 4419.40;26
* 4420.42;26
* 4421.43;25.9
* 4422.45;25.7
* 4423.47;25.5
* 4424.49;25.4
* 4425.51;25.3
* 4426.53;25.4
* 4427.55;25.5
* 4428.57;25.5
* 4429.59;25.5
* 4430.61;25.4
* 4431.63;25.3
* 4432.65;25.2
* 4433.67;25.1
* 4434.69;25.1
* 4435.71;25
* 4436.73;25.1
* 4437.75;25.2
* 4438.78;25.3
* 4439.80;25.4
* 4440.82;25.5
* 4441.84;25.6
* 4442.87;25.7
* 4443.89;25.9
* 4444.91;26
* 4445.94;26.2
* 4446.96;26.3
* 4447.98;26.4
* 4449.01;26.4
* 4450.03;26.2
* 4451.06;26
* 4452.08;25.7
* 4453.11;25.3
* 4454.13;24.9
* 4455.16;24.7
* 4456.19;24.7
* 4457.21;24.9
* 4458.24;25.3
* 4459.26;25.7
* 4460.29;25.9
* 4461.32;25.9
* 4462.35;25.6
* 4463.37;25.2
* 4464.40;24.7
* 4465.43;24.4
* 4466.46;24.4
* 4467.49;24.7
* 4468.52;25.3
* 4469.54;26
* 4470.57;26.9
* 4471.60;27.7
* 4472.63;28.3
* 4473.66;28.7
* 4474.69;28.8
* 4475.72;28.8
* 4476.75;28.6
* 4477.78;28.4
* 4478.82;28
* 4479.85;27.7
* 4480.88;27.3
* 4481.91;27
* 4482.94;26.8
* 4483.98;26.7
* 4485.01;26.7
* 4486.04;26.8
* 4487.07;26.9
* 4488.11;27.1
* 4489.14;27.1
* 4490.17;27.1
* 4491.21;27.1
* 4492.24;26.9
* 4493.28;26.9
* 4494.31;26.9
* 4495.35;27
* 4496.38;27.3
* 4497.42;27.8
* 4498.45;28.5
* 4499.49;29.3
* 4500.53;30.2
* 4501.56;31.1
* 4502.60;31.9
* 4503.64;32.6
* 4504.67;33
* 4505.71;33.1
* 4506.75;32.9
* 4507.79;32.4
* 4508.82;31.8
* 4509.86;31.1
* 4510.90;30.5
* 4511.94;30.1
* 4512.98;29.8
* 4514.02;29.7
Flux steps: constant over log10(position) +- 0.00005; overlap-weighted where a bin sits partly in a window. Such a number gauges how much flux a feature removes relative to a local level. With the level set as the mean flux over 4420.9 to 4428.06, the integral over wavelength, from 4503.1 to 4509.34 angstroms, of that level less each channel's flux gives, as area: -44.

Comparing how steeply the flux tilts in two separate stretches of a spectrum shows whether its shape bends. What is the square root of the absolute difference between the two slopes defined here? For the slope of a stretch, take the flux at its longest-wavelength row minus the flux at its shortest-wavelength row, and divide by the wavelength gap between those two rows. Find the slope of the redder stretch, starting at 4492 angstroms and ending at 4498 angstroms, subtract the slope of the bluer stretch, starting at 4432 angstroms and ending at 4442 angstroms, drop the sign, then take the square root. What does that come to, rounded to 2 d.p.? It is 0.36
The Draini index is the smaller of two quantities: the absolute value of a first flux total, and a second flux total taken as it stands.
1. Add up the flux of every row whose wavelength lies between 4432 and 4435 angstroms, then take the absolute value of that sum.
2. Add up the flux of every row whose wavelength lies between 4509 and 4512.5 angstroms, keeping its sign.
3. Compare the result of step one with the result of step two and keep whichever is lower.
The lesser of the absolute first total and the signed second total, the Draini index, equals 75.4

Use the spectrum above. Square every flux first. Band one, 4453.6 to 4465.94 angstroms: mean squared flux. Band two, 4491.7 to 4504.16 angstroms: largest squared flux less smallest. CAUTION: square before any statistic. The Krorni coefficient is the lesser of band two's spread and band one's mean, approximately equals 339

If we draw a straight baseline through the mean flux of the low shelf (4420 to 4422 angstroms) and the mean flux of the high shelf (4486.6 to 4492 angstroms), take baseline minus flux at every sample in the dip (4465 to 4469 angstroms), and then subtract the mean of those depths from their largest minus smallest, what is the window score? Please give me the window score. -1.1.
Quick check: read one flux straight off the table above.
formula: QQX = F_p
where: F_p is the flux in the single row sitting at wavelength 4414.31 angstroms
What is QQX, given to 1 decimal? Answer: 25.2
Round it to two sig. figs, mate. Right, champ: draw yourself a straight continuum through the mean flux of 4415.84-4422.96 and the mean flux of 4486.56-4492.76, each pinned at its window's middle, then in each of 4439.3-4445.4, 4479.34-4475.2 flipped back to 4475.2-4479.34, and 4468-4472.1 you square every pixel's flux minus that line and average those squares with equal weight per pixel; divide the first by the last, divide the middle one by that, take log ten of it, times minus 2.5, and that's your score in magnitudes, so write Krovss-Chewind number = -2.2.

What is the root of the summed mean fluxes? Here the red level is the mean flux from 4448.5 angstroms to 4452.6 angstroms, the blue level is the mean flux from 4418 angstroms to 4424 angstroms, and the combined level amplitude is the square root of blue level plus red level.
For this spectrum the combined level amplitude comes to 7.20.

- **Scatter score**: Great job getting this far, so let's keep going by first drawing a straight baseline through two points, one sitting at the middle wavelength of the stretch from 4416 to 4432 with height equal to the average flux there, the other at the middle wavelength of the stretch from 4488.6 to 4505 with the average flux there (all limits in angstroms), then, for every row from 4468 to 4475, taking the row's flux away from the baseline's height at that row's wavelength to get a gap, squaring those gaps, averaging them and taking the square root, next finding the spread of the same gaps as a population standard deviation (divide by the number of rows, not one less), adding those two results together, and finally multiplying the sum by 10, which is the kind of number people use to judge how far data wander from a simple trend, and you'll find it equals 24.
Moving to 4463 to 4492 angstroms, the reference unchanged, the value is 28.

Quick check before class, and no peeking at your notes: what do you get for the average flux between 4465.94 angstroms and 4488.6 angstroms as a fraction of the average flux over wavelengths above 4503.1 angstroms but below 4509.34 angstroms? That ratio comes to 0.83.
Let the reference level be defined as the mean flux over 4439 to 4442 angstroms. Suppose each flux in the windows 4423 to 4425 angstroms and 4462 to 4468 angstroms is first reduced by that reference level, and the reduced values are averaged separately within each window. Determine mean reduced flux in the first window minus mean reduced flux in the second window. 0.6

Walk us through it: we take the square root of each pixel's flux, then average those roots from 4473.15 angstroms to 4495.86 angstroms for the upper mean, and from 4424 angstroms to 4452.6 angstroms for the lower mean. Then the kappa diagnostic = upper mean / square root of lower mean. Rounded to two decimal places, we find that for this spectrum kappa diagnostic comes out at 2.33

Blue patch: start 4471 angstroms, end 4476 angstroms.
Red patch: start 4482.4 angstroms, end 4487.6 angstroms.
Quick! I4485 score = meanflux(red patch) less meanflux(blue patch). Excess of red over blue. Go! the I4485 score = -1.7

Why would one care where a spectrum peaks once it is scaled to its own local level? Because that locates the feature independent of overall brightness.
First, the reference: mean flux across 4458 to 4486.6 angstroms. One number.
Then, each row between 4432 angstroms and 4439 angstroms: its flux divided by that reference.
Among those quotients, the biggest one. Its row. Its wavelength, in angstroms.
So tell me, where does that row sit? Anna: 4438.78 angstroms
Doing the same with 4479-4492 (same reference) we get 4479.85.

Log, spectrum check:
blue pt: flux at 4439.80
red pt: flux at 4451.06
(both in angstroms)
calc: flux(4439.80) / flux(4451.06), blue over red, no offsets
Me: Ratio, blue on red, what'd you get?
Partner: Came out 0.98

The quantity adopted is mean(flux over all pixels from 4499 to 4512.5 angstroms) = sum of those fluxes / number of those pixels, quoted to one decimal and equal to 31.5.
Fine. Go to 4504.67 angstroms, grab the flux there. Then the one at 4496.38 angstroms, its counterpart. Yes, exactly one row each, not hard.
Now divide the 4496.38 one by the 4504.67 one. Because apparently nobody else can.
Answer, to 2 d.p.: 0.83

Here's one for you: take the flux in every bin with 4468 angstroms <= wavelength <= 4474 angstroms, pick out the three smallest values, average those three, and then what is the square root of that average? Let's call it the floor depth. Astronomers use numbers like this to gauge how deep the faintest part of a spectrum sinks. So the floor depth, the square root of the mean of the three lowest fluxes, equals 5.11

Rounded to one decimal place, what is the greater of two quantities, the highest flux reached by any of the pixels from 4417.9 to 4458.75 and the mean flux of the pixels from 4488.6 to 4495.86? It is 27.0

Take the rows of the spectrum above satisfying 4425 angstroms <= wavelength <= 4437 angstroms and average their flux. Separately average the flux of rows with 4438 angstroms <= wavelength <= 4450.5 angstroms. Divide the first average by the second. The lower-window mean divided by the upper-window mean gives 0.98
